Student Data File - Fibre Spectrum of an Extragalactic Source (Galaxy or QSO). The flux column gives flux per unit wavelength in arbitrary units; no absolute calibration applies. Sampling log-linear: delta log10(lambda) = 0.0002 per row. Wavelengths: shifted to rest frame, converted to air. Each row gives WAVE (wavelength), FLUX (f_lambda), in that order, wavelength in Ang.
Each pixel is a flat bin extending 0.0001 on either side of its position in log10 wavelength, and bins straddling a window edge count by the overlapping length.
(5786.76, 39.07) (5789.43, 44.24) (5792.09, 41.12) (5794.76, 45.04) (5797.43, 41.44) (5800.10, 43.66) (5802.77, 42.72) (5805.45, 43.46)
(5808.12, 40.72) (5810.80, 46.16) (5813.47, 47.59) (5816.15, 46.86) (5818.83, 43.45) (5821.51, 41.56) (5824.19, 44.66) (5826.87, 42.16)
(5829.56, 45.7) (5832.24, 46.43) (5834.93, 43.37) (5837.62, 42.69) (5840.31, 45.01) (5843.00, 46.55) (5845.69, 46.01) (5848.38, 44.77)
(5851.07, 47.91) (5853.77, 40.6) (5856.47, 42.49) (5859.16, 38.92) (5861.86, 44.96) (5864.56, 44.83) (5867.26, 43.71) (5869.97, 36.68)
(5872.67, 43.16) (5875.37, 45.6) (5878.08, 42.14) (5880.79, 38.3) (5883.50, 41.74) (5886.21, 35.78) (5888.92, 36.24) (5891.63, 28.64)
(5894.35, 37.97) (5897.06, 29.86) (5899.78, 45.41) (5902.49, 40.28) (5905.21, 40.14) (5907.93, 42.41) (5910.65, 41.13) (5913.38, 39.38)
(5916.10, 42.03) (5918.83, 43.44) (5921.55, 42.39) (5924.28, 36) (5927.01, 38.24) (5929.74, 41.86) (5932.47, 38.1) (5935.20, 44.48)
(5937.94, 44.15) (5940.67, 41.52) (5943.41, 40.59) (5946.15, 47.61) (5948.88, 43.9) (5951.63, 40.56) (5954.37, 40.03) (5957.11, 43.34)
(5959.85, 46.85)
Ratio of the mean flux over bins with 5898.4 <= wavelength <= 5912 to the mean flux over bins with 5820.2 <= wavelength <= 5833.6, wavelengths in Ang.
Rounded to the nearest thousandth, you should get 0.949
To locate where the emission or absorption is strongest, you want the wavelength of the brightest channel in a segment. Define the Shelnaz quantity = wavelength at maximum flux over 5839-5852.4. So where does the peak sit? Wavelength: 5851.07 Ang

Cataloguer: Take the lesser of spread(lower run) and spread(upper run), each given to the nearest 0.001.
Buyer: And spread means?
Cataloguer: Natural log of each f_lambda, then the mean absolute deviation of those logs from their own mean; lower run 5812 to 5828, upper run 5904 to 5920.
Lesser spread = 0.029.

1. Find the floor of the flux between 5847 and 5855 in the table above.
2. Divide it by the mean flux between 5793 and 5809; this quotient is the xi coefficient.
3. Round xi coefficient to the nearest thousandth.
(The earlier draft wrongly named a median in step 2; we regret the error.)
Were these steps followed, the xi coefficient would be 0.948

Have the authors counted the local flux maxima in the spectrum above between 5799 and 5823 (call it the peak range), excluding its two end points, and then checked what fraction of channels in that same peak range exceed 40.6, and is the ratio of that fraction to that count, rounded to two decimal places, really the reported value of 0.50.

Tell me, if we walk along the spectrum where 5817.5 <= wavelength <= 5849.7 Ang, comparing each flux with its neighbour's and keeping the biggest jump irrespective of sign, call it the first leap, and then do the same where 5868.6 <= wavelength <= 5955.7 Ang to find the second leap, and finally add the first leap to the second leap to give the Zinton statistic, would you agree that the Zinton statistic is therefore 19.1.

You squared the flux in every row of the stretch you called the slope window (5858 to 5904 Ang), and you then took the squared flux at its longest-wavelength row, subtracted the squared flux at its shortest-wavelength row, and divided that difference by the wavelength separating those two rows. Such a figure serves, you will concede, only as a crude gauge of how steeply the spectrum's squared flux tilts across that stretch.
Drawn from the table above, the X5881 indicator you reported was 2.5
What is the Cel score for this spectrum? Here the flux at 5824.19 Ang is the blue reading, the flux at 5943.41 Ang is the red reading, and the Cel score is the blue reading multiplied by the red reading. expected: 1813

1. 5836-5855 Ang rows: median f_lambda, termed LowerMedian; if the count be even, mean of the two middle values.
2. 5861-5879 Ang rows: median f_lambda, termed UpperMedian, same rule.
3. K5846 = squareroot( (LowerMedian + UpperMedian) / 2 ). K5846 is 6.66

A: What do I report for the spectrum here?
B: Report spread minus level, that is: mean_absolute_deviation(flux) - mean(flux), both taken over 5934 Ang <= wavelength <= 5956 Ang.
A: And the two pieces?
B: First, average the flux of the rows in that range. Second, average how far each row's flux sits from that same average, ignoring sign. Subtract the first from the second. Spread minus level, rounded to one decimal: -40.7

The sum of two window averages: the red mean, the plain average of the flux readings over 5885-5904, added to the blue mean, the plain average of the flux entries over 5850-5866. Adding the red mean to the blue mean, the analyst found 79.6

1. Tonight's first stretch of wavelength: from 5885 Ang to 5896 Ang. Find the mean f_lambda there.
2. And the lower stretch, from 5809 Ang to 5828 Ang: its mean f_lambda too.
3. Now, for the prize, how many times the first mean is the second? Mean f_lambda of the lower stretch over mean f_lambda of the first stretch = 1.29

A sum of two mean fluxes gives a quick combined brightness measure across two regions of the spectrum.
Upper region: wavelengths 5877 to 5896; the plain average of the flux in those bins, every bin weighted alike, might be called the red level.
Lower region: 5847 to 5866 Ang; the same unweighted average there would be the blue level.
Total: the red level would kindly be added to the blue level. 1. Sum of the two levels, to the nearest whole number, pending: 81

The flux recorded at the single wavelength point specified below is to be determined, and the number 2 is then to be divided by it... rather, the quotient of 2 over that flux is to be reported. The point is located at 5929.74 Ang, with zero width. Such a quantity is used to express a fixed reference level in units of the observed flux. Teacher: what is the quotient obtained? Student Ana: 0.0478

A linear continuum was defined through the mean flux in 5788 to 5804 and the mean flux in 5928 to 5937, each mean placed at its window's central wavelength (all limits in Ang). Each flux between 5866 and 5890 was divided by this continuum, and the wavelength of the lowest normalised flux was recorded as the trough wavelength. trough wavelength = 5886.21 Ang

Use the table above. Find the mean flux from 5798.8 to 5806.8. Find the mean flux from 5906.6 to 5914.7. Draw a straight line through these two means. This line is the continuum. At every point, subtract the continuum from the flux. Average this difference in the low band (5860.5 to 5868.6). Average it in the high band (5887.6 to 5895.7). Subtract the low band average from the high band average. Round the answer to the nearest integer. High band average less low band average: -10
